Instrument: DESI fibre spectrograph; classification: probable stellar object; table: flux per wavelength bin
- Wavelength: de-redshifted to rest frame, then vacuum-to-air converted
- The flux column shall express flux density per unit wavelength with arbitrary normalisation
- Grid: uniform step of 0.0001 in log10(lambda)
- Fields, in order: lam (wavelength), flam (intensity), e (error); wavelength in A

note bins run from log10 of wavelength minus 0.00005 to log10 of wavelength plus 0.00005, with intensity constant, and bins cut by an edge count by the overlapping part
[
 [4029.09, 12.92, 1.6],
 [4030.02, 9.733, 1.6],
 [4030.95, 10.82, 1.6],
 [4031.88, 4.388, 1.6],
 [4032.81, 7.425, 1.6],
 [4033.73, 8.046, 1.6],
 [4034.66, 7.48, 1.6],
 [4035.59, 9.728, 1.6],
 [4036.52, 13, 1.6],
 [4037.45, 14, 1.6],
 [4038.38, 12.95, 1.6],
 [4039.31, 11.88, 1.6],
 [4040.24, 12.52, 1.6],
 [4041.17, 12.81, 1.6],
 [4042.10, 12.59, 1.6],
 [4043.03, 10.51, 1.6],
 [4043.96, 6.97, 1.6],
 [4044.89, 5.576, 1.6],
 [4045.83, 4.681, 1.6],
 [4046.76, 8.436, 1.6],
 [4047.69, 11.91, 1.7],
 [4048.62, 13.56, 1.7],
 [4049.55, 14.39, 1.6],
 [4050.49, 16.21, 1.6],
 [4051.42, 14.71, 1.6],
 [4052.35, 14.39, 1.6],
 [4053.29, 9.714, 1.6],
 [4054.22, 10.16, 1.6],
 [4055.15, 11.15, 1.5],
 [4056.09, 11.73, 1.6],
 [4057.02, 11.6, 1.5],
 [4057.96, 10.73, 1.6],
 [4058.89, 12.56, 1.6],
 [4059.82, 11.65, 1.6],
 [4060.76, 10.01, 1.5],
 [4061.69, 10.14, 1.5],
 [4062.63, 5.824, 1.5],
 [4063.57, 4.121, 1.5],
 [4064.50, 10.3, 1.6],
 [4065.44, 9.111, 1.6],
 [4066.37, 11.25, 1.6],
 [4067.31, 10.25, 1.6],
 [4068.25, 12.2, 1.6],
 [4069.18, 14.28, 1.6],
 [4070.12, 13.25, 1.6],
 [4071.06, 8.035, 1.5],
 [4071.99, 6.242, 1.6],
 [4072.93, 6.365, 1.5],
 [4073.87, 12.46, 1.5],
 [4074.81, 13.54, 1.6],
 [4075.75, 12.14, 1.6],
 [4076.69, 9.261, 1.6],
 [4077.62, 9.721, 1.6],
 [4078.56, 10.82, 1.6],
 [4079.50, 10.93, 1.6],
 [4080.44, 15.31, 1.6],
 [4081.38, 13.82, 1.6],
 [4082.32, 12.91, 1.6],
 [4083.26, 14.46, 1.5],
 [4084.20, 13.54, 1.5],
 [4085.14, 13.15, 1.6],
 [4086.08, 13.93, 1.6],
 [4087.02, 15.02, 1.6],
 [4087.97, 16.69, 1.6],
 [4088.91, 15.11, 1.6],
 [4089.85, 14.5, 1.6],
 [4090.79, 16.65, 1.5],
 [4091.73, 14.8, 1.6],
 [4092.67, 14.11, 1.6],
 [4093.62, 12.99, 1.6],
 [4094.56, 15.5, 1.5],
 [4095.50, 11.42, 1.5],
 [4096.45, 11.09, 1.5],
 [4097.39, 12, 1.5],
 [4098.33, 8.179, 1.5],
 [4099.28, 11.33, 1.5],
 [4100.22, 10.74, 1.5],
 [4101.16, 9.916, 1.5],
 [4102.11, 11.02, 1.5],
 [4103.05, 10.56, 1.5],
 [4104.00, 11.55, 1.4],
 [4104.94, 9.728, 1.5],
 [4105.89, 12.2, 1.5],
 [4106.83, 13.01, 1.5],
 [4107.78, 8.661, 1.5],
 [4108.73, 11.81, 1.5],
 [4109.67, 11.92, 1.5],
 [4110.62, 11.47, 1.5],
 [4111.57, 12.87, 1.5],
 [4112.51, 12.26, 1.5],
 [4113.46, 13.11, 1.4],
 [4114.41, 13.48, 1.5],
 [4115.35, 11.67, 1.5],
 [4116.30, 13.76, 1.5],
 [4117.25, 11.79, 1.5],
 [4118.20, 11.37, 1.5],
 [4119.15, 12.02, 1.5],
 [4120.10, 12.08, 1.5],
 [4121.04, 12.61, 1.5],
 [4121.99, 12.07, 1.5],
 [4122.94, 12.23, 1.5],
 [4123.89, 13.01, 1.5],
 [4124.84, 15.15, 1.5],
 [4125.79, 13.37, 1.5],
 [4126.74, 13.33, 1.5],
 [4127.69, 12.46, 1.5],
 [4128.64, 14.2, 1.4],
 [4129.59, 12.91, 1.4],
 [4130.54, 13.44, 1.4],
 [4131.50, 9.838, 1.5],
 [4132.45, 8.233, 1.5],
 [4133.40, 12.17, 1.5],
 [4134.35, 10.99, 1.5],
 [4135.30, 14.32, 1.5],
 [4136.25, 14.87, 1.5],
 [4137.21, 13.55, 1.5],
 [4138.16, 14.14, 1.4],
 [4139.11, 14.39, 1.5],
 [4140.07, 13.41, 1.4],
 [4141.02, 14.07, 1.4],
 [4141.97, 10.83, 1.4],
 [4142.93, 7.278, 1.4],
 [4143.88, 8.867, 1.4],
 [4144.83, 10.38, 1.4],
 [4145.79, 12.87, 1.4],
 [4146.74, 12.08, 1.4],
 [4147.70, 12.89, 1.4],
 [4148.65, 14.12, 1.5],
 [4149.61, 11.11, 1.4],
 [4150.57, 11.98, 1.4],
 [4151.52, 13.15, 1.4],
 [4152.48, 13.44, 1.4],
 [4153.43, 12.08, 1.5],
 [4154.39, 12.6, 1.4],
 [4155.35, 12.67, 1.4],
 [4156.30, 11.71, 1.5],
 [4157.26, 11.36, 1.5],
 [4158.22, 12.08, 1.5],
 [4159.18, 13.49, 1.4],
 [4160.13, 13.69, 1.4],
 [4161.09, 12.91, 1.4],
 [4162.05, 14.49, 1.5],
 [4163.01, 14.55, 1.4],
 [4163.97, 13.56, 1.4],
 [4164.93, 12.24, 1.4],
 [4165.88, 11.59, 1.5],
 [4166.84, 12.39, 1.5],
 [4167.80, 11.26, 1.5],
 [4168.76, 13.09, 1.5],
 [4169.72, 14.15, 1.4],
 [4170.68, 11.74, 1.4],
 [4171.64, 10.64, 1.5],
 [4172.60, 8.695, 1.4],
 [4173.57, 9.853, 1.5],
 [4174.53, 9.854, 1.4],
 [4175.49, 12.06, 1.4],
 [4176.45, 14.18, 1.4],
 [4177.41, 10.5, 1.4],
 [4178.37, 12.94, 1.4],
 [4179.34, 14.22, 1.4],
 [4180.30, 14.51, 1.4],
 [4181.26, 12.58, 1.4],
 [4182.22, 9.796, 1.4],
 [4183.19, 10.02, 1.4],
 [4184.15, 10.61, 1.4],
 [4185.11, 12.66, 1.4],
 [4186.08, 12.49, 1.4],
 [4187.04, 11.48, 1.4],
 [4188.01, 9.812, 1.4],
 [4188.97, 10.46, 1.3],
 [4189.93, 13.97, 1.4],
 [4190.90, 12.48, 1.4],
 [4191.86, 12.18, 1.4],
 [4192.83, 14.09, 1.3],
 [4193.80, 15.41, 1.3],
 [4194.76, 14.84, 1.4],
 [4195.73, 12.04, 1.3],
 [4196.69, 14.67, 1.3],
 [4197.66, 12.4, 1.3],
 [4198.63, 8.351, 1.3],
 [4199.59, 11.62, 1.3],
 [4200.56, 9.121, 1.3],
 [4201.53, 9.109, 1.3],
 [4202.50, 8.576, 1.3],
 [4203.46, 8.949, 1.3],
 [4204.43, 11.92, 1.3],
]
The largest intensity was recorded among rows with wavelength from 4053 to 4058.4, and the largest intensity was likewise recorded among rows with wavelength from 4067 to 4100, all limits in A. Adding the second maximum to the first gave 28.4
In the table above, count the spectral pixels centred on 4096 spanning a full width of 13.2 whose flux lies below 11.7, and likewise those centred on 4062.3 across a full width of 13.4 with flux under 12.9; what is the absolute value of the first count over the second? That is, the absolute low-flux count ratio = 0.50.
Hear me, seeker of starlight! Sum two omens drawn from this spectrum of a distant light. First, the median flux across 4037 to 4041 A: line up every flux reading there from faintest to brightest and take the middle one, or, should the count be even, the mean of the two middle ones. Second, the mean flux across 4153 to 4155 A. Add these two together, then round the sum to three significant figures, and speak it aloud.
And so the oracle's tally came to 25.1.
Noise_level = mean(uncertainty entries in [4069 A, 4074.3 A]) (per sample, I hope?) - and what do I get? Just 1.55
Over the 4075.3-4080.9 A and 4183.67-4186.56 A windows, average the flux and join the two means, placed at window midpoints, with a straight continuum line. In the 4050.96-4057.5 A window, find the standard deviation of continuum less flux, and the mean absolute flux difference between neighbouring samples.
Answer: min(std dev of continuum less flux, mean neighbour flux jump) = 1.2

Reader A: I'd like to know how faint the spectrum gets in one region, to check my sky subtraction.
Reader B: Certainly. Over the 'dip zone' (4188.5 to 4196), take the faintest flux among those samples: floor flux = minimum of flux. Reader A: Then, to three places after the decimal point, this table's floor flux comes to 10.460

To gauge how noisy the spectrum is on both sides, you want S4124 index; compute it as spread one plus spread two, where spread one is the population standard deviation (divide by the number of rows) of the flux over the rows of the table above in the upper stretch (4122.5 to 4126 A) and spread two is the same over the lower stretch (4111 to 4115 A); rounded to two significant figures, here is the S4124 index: 1.5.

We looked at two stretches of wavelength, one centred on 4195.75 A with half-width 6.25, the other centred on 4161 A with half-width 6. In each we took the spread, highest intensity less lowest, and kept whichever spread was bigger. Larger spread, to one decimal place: 7.1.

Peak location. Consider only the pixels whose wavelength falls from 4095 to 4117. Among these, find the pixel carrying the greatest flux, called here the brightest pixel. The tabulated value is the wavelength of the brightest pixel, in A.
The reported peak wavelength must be 4116.30 A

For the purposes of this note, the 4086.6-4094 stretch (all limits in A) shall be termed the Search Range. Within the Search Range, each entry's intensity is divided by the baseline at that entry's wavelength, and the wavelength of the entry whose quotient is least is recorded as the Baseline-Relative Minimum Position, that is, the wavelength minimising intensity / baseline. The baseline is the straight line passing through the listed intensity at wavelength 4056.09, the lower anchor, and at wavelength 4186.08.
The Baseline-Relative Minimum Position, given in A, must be 4093.62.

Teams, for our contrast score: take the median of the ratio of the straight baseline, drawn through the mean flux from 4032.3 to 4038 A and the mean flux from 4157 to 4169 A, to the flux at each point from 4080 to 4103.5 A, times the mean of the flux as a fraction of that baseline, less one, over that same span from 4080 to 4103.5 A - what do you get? 0.14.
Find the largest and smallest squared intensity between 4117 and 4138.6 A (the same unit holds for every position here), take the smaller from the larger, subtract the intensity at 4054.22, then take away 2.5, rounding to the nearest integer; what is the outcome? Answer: 149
